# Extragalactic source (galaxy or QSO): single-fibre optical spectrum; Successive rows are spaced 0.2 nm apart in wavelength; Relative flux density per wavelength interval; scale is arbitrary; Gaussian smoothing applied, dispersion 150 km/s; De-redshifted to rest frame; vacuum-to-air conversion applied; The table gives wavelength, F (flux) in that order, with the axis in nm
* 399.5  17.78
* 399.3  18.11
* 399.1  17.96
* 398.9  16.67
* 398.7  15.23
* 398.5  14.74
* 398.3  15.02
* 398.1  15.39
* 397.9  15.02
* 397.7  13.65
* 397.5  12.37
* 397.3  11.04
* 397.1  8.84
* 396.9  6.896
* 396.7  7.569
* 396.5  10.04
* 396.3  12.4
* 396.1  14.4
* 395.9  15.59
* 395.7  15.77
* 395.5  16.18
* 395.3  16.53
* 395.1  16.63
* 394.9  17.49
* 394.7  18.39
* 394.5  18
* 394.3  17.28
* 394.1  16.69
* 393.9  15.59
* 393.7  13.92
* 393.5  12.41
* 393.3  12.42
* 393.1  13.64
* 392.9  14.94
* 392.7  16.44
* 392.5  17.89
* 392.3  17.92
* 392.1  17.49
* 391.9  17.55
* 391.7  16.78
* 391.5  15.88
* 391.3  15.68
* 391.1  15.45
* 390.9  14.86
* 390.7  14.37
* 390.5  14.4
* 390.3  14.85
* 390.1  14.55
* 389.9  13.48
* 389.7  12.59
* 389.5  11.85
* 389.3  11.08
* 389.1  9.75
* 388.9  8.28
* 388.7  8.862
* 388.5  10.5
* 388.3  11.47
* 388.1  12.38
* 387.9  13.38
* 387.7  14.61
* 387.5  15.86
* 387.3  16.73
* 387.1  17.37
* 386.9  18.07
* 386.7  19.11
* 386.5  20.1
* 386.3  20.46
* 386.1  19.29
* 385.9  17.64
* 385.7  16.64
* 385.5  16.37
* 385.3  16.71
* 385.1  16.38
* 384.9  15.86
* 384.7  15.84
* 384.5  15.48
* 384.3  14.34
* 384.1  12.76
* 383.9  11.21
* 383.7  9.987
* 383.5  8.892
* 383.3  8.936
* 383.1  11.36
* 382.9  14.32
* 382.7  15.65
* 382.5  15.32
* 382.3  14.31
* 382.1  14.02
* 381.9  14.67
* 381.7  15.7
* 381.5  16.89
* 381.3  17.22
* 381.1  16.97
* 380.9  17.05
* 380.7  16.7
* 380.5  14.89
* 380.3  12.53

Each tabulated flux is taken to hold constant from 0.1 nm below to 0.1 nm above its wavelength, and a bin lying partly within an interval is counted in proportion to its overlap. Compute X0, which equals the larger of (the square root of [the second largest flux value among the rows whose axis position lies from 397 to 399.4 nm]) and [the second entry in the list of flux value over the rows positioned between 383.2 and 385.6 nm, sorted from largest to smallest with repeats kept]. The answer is 16.4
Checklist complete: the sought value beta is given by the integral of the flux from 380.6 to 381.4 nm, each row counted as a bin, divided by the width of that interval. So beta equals 17.0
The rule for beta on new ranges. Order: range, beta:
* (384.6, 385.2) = 16.0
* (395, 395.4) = 16.6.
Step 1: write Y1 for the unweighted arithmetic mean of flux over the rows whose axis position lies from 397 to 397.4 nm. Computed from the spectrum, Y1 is 9.9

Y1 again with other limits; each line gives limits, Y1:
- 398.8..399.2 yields 17.3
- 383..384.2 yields 10.5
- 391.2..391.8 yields 16.1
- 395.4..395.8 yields 16.0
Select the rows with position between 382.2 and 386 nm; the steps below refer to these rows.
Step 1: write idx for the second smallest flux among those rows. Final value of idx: 8.936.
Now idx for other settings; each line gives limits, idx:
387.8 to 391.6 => 8.862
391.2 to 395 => 12.42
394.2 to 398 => 7.569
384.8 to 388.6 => 11.47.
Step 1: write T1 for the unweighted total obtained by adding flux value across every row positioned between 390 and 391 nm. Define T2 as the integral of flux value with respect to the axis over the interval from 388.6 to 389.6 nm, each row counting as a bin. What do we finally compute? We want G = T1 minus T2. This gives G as 63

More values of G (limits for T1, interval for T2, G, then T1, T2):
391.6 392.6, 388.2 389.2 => 78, 88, 10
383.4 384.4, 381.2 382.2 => 41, 57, 16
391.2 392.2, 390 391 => 69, 83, 15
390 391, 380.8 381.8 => 56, 73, 17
